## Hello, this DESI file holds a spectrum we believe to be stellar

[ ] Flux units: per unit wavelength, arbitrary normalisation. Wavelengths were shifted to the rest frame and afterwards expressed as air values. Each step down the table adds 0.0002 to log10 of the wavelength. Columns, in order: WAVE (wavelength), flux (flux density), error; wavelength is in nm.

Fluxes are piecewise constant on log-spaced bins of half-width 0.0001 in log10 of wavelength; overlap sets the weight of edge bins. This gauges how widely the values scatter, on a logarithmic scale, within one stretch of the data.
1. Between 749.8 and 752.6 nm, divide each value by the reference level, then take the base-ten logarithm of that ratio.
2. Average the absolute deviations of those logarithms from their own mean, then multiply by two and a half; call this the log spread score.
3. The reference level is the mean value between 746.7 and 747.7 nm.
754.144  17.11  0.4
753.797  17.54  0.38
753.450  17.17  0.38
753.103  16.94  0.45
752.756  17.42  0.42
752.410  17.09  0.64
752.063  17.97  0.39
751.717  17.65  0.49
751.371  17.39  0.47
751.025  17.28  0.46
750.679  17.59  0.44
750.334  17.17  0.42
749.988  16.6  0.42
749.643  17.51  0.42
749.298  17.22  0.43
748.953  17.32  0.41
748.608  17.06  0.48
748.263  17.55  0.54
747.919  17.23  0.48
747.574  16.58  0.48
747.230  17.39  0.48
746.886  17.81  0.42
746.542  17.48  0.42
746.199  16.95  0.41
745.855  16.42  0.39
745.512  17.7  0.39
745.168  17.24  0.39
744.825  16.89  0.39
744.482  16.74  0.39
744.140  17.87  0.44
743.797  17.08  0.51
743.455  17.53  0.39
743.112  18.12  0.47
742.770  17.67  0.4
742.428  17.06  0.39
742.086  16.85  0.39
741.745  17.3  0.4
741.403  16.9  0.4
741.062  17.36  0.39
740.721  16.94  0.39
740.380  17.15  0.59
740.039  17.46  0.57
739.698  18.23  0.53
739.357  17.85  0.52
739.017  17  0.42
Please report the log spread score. 0.0193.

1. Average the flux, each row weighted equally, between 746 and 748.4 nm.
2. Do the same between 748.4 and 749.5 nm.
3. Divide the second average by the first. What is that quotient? 1.00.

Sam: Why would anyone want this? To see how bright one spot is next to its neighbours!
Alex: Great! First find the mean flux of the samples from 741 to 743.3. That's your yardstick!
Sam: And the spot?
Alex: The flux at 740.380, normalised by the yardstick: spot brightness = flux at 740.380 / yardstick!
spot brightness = 0.99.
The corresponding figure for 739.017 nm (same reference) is 0.98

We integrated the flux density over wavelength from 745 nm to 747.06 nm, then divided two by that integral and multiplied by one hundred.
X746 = 5.62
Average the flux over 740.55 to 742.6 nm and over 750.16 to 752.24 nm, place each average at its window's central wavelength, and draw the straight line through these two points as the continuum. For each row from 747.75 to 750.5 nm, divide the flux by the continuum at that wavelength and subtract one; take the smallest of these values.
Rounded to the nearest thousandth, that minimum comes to -0.049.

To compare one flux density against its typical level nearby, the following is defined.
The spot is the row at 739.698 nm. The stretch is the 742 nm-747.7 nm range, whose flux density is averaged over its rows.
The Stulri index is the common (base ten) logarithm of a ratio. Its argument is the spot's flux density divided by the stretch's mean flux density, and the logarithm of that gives 0.024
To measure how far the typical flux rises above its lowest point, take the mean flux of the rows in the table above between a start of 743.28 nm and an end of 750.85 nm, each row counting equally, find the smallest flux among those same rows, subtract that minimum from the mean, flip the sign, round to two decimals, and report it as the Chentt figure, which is -0.80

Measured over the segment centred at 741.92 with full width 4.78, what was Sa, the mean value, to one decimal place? 17.4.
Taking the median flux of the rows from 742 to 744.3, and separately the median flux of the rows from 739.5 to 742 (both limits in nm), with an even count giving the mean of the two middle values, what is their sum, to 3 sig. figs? 34.8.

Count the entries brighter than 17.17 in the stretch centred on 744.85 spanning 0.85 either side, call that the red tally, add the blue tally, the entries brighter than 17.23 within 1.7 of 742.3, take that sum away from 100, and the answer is 92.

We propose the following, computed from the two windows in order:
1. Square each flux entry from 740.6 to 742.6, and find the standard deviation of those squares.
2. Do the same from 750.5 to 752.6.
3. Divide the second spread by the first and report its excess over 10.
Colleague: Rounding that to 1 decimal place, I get -8.5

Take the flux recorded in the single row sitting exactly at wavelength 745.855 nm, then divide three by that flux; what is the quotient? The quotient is 0.183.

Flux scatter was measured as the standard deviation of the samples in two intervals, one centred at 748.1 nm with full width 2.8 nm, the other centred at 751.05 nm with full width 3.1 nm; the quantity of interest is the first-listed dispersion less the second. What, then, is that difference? -0.03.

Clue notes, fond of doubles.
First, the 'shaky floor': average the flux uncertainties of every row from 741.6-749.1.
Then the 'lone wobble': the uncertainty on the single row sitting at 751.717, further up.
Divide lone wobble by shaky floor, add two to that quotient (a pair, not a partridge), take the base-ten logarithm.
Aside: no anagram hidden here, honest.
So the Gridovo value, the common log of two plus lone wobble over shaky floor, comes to 0.497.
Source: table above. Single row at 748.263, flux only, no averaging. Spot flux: 17.55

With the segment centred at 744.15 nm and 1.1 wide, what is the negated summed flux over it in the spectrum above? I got -51.7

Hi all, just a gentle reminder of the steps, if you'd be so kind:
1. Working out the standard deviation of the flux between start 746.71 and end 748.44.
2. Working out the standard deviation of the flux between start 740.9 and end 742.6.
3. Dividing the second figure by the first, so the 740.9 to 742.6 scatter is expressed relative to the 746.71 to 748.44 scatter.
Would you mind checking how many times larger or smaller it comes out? 0.50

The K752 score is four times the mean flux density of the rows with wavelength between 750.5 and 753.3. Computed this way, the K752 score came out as 69.7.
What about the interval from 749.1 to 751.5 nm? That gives 69.0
